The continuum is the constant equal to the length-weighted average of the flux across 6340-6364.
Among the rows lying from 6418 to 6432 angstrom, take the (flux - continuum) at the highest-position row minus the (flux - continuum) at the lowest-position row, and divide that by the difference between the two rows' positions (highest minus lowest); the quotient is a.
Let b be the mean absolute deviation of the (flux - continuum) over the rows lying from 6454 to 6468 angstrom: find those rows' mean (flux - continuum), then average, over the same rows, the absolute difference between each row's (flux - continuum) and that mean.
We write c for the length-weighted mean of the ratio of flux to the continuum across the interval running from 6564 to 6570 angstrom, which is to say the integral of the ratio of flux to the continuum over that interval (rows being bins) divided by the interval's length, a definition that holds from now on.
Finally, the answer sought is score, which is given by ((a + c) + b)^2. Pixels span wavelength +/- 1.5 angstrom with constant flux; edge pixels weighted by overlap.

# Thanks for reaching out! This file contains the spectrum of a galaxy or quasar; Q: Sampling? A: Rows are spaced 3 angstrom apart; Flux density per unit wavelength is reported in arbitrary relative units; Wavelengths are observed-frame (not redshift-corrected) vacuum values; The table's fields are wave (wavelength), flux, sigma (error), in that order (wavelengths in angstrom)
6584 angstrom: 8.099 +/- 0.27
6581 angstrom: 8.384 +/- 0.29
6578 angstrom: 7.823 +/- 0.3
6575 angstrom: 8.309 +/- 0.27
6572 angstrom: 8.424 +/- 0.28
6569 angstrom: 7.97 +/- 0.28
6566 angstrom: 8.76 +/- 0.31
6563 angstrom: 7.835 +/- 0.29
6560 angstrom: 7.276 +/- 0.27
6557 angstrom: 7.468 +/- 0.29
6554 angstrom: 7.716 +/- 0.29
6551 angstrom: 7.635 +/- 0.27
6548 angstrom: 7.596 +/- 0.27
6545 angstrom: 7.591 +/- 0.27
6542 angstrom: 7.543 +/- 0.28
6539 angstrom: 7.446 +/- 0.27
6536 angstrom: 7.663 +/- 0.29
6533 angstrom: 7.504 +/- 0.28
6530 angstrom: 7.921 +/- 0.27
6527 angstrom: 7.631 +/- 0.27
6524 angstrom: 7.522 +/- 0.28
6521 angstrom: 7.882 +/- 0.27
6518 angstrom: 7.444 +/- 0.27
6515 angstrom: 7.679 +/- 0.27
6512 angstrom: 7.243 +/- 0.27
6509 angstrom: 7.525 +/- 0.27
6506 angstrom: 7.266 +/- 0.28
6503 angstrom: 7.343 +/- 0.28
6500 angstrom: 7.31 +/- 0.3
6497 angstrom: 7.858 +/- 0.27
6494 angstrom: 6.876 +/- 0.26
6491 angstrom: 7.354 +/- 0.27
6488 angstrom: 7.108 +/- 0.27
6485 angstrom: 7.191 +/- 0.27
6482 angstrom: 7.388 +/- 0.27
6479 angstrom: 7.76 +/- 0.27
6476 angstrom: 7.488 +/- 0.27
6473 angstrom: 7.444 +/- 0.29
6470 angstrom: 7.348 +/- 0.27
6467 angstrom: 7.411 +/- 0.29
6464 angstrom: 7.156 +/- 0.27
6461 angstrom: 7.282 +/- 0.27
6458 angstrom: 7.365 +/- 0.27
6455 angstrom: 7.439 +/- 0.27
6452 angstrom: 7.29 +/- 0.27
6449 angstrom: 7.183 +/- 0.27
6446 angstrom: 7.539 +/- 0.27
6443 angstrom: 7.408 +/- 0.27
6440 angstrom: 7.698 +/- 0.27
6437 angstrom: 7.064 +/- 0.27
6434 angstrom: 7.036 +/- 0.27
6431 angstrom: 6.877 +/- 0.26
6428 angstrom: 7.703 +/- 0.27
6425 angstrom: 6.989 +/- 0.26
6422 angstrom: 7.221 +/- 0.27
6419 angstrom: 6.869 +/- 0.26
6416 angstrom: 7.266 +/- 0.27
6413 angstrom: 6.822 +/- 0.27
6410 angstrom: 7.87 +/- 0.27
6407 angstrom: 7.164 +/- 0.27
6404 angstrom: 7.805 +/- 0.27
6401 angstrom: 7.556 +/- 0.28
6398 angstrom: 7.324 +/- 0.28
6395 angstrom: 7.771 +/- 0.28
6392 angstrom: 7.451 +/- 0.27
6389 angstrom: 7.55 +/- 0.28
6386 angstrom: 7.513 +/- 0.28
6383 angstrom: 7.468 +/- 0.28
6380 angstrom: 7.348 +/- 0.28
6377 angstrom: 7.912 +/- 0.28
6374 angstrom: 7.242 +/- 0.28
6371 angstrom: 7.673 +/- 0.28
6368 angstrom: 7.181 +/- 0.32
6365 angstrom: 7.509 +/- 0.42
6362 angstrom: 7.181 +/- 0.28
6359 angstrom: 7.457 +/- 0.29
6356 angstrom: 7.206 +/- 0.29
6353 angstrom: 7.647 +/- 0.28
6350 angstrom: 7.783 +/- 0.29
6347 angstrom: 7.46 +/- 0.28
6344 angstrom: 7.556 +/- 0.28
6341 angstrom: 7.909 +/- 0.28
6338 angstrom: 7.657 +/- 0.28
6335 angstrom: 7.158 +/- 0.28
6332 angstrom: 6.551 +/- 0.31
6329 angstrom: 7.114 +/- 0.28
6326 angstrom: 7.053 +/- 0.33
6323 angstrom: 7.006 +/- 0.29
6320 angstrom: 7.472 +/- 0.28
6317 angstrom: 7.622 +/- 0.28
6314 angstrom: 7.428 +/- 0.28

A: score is 1.44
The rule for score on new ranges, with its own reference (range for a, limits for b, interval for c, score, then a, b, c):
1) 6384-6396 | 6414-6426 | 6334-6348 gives 1.42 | 0.029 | 0.16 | 1.01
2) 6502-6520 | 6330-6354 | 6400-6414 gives 1.71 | 0.007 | 0.31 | 0.99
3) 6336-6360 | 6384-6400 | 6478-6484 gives 1.22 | -0.010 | 0.11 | 1.00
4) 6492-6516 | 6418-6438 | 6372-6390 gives 1.54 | 0.038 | 0.20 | 1.00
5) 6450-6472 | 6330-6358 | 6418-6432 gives 1.60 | 0.003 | 0.31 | 0.95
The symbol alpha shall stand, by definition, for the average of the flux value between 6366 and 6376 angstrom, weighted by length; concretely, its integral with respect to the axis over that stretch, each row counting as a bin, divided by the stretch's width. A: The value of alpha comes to 7.40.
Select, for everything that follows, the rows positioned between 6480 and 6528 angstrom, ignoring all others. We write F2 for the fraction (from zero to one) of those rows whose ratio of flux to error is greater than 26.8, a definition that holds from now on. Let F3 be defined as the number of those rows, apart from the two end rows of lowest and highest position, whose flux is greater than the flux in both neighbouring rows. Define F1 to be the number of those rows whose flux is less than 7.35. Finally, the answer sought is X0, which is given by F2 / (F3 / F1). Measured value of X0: 0.73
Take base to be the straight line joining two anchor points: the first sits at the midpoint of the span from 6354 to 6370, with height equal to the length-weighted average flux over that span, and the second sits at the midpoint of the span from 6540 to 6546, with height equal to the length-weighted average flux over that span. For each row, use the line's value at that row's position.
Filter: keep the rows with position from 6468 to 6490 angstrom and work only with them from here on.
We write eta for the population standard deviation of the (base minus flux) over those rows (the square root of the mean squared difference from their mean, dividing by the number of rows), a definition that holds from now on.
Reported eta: 0.20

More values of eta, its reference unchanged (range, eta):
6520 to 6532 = 0.17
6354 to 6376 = 0.18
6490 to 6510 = 0.27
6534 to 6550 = 0.07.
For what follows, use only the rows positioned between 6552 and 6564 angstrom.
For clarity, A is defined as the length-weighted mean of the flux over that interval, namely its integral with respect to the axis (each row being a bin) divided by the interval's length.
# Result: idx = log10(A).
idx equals 0.879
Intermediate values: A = 7.57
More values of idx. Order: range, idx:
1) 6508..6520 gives 0.874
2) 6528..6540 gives 0.883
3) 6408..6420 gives 0.858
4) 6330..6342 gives 0.862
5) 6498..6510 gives 0.868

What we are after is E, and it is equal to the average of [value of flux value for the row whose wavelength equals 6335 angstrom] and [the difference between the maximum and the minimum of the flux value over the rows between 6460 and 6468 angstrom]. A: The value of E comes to 3.71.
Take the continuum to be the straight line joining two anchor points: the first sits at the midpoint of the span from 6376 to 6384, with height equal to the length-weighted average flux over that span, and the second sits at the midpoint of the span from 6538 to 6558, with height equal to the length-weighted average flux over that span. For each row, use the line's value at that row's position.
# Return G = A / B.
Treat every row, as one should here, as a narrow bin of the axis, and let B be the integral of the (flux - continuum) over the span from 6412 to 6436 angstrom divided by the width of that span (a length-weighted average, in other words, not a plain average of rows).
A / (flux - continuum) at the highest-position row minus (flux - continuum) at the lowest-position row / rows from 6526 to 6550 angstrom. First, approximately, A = -0.04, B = -0.5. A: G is 0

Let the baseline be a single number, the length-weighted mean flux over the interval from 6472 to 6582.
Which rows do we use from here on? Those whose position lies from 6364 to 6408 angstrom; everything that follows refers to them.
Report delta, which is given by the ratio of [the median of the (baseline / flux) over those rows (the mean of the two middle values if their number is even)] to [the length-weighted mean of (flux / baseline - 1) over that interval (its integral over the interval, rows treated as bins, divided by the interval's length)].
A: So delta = -63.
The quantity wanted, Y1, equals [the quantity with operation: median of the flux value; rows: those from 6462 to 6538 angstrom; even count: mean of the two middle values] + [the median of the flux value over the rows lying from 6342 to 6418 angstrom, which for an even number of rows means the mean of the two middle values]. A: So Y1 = 14.91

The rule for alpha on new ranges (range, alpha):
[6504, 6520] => 7.44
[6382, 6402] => 7.52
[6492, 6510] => 7.36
